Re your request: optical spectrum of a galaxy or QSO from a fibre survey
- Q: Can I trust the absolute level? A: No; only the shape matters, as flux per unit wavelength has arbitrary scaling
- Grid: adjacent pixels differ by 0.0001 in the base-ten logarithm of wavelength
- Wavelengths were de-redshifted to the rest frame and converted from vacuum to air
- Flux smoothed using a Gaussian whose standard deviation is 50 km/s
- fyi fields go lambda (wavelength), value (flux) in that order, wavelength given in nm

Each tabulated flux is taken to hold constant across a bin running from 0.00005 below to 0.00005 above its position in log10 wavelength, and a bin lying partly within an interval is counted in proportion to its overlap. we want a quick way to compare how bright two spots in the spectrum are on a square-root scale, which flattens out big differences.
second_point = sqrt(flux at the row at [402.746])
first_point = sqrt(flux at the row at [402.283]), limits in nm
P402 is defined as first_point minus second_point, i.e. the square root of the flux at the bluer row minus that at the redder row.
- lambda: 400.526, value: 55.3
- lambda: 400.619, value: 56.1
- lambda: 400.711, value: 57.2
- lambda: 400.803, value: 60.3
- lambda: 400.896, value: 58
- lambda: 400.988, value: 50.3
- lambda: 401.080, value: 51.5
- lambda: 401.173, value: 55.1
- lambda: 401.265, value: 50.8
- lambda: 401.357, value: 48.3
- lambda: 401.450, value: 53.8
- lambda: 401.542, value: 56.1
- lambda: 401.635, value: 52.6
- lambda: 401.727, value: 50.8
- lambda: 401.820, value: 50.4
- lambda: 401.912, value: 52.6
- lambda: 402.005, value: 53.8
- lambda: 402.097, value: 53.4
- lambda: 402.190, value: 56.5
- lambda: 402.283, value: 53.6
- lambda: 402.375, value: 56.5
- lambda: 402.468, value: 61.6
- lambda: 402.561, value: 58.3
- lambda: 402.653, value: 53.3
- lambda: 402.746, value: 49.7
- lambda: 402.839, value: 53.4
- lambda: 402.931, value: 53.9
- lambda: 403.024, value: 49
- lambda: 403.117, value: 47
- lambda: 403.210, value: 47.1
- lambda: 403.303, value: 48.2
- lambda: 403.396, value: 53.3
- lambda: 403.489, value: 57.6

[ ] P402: 0.3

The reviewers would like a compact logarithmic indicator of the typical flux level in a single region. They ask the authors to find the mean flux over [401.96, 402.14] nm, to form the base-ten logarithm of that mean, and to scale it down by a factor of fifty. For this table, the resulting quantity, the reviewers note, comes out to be 0.0346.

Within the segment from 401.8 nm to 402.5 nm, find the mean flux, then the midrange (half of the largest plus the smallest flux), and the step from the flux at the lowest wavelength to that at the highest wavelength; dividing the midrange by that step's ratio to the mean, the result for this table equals 274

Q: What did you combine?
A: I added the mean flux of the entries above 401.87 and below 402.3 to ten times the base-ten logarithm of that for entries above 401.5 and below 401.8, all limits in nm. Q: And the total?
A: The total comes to 71.2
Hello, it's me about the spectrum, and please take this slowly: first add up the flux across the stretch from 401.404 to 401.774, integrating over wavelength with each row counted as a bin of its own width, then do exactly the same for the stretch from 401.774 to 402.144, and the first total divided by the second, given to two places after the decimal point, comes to 1.01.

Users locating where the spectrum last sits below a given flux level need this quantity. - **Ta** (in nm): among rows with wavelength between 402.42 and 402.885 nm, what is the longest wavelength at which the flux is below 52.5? 402.746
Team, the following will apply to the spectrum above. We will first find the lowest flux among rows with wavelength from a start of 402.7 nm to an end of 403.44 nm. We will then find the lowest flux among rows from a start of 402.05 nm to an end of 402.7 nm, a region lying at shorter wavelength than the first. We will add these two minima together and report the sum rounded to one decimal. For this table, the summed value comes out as 100.3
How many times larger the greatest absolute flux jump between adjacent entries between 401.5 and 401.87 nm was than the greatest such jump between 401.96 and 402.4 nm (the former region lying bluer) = 1.1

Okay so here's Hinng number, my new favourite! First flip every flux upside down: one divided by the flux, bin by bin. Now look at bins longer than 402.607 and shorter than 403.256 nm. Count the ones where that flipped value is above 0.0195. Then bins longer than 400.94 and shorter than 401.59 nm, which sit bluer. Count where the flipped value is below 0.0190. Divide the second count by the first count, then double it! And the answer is 1.5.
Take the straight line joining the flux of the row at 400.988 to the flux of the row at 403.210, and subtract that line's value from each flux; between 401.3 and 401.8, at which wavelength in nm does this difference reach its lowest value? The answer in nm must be 401.357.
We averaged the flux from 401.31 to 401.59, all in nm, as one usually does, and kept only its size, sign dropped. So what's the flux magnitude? 52.7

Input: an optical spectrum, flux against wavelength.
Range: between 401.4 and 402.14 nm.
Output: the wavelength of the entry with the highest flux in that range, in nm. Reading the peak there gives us 401.542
